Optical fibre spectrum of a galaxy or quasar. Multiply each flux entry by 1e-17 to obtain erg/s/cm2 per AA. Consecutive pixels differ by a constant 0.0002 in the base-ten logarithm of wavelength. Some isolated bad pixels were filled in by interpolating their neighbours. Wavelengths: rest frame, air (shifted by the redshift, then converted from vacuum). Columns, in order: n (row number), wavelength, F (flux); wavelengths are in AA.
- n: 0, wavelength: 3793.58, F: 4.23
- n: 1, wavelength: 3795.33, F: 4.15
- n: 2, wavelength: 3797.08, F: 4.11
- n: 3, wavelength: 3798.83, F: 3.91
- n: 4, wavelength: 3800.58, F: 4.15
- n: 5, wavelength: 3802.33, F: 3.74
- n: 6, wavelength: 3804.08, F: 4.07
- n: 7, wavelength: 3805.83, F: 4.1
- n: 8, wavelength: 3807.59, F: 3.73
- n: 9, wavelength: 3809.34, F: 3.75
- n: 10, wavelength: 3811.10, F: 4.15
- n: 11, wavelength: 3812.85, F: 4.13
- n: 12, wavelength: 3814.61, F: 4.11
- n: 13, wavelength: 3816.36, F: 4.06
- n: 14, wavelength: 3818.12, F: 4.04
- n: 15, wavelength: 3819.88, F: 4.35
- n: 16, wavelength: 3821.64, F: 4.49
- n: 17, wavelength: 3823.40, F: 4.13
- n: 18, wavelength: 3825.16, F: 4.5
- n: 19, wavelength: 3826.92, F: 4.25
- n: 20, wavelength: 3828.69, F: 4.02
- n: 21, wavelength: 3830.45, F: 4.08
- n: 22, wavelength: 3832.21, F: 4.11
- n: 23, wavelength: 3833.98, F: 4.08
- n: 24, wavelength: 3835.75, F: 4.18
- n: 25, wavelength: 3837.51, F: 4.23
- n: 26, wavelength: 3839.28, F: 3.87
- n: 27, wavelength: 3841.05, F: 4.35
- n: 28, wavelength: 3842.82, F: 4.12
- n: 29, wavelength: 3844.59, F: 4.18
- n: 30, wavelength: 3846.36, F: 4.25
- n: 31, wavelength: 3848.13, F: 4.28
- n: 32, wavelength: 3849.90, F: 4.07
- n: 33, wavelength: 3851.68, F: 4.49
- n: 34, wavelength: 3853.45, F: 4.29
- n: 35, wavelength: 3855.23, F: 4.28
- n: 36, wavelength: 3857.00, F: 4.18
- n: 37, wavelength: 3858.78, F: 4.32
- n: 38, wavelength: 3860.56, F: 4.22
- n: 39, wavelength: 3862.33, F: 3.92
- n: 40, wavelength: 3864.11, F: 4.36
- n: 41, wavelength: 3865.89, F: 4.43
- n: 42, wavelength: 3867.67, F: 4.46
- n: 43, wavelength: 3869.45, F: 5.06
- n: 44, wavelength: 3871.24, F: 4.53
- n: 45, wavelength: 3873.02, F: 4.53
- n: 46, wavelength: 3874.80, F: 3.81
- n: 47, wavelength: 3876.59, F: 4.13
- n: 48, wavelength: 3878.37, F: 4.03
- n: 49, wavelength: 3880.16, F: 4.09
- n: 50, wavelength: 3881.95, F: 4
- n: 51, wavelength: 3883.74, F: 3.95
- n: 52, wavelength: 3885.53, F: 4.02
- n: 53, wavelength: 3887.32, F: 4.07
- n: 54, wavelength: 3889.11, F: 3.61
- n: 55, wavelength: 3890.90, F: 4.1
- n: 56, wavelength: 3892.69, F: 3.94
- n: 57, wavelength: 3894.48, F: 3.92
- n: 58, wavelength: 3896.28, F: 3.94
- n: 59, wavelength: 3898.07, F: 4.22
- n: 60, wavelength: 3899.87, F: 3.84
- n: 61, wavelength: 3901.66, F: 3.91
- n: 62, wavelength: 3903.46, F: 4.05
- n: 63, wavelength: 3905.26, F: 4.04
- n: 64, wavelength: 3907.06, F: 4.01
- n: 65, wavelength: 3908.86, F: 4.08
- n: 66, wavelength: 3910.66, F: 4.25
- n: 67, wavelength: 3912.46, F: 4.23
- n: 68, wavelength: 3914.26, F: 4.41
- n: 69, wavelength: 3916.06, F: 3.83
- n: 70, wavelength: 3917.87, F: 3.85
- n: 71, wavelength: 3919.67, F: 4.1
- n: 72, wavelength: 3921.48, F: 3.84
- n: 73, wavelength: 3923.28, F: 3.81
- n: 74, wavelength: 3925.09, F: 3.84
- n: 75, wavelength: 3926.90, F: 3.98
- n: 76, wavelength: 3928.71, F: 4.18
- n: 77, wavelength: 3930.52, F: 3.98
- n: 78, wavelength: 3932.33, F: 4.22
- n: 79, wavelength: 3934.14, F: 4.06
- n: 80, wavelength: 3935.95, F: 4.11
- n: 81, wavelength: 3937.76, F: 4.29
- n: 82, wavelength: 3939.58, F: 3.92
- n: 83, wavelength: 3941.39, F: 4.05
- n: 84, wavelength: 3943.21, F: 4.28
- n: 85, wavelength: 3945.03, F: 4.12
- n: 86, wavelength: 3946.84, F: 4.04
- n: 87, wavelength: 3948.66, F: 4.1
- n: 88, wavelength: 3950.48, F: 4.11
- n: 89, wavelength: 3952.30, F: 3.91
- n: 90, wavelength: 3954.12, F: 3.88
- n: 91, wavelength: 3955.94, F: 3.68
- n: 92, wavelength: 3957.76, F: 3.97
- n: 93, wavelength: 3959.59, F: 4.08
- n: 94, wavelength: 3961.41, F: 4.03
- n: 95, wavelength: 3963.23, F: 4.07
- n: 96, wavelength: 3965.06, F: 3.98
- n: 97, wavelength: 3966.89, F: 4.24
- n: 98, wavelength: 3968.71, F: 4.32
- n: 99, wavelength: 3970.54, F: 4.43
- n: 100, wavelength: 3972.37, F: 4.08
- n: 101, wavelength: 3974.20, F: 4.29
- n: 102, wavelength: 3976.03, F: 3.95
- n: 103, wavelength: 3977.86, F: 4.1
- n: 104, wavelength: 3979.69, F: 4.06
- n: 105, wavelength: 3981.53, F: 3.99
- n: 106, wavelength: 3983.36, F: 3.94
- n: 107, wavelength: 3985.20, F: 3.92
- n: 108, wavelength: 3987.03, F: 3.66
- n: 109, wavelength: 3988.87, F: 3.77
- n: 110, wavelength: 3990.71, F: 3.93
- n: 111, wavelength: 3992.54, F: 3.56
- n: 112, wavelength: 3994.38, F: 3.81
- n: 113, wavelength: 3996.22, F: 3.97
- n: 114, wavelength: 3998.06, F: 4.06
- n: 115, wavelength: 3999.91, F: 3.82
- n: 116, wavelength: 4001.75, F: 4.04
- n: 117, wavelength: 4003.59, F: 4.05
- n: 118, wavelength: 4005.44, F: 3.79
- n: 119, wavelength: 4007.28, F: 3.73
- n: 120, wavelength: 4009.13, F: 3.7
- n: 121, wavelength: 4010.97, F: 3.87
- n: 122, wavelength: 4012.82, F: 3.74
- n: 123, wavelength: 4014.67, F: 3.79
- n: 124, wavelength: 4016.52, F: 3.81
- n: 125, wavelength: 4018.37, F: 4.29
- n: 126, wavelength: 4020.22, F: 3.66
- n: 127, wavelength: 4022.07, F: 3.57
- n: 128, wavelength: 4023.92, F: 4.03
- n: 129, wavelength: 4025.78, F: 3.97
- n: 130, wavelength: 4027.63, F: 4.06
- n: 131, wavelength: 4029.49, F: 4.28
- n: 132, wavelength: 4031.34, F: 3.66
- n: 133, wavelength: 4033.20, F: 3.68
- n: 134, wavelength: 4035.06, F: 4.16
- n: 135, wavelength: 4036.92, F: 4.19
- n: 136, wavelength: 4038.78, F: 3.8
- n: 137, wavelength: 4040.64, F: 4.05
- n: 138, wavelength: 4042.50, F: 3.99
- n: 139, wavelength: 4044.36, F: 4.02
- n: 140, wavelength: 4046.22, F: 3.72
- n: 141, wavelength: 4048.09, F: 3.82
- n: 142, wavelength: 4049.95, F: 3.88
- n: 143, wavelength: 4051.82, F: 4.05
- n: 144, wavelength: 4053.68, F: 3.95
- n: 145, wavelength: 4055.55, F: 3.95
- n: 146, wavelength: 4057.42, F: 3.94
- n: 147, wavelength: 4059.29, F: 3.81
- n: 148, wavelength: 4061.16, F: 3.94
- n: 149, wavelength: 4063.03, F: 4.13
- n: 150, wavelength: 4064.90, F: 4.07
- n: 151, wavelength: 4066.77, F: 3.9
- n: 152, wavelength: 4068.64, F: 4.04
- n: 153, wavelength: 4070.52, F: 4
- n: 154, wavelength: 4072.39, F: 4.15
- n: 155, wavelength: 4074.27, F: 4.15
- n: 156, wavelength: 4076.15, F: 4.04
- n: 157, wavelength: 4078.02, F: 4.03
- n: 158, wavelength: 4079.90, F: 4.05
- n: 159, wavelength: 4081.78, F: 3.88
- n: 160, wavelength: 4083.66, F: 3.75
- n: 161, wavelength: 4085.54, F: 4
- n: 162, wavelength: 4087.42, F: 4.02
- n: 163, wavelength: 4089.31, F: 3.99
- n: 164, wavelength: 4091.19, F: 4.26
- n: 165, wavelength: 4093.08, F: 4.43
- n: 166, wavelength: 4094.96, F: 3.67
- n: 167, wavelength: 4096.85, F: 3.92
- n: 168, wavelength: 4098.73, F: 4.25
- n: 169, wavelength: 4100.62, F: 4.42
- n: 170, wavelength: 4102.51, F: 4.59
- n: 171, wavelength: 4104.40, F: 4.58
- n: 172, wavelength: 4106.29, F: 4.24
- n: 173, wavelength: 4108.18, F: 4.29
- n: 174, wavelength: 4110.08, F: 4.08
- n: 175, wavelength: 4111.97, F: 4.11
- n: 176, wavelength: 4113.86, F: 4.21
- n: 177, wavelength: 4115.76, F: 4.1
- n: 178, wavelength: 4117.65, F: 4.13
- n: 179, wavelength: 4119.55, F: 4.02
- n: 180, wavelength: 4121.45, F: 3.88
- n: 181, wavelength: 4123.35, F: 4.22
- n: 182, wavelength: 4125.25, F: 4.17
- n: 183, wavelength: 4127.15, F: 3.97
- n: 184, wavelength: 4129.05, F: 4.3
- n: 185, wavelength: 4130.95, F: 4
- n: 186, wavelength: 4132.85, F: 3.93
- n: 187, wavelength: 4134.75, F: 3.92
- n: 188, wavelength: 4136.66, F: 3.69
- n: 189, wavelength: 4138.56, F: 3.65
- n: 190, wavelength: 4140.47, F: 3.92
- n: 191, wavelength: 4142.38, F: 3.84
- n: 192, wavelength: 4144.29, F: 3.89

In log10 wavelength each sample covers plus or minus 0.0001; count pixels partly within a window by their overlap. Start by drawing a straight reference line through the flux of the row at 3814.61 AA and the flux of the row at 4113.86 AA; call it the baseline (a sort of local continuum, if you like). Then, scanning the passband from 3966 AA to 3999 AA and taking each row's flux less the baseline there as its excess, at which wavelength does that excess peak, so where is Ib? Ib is 3970.54 AA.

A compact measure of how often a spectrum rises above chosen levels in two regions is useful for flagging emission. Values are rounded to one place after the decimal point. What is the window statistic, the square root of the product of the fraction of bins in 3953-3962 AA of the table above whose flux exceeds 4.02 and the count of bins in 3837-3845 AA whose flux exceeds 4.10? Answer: 1.3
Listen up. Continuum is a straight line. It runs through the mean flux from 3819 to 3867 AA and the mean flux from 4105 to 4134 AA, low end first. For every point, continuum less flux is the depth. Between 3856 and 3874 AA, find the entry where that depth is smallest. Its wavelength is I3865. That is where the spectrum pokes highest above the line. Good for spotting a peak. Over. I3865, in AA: 3869.45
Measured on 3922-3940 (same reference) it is 3937.76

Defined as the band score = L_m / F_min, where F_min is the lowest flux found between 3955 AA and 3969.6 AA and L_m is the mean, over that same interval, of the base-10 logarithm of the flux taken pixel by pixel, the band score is 0.165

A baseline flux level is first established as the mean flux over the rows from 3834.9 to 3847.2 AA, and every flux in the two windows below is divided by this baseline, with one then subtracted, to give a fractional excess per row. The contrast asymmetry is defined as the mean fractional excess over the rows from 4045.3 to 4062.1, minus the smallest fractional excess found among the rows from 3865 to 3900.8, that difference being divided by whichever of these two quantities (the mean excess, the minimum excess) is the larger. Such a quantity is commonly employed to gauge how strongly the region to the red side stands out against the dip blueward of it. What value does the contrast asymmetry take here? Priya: -1.0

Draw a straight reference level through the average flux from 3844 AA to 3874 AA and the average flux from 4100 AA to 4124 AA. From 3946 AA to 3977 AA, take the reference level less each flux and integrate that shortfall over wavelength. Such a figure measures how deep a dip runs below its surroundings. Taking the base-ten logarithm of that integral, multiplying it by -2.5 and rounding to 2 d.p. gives -2.11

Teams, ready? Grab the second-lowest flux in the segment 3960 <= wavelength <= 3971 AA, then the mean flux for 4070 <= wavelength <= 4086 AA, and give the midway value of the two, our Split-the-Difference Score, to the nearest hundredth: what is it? 4.02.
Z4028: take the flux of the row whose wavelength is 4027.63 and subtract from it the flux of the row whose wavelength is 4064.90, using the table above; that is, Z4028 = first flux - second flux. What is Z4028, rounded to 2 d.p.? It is -0.01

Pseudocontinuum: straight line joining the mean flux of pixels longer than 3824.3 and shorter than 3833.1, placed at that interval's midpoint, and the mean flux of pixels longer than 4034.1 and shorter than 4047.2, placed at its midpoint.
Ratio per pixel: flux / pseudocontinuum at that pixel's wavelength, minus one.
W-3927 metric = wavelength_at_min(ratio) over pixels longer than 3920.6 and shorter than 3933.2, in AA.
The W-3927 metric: 3923.28 AA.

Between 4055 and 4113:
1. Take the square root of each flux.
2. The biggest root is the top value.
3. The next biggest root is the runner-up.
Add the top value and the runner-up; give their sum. 4.28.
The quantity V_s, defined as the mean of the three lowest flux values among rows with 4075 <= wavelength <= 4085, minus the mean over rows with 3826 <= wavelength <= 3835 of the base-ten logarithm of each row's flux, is 3.27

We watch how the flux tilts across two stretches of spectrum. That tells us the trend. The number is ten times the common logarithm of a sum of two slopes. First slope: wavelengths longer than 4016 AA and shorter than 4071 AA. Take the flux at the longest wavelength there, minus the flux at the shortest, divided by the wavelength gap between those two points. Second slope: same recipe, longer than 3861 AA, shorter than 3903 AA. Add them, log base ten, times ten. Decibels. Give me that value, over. -24.9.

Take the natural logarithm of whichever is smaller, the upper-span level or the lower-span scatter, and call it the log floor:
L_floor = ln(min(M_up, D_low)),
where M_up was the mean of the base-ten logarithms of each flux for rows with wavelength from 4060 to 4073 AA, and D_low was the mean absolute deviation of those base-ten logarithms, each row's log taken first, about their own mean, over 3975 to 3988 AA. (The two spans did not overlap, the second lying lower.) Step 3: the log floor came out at -4.6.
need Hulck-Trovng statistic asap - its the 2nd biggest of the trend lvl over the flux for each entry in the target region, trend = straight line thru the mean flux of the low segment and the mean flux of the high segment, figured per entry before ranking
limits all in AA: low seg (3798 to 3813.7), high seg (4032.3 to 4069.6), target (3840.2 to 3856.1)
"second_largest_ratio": 0.96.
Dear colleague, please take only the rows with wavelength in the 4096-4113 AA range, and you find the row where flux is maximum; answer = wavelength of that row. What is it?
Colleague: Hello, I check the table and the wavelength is 4102.51 AA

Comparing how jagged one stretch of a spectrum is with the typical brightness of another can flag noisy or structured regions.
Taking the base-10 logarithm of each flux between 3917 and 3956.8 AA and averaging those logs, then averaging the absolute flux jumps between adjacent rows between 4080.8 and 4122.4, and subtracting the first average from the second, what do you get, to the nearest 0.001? -0.428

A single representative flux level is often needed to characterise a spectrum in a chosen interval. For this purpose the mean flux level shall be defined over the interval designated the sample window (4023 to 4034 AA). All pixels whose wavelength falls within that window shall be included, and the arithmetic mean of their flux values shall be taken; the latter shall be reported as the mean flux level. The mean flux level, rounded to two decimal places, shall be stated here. 3.95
